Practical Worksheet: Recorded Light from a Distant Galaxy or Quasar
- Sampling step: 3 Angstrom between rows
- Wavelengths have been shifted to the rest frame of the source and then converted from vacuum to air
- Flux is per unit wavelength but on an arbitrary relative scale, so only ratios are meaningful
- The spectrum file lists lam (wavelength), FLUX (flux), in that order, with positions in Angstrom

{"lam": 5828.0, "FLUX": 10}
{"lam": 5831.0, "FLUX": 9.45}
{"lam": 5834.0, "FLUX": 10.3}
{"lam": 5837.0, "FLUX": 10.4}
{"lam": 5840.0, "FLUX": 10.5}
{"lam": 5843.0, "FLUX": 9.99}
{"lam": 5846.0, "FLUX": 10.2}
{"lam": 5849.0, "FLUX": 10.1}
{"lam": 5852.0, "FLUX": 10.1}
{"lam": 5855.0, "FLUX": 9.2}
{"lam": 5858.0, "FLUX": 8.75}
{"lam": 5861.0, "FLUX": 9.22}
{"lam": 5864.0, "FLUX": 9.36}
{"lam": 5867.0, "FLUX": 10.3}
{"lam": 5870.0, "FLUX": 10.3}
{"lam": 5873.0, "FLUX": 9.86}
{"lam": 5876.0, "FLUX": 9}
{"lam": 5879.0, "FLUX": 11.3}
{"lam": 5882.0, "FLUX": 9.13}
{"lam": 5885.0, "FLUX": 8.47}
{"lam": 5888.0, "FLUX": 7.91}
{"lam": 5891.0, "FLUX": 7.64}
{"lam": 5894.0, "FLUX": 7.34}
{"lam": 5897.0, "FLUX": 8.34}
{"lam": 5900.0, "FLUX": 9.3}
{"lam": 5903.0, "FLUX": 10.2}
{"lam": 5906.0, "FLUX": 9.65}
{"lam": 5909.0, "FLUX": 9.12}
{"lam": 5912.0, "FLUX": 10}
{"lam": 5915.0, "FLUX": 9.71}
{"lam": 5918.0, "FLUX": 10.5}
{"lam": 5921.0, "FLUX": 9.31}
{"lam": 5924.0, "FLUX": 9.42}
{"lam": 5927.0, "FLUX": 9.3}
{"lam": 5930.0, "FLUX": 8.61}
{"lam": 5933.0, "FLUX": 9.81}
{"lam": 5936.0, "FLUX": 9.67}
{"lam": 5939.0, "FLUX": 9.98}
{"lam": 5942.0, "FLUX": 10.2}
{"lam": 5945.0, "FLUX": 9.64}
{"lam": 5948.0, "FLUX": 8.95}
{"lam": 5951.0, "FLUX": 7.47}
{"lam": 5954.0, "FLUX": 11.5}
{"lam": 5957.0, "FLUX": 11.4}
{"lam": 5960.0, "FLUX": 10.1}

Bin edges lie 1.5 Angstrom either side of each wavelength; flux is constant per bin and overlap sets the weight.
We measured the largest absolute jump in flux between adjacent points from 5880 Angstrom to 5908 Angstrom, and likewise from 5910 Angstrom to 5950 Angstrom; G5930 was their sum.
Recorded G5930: 2.2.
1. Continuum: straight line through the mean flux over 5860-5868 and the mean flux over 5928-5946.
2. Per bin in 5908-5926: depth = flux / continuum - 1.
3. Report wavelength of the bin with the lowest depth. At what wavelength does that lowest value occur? 5909.0 Angstrom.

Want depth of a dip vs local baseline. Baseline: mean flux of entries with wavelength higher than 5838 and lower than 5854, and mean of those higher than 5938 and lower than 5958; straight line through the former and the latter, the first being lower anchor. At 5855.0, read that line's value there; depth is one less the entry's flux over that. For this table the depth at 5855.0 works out 0.09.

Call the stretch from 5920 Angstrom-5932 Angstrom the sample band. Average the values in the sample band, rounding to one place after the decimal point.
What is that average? 9.2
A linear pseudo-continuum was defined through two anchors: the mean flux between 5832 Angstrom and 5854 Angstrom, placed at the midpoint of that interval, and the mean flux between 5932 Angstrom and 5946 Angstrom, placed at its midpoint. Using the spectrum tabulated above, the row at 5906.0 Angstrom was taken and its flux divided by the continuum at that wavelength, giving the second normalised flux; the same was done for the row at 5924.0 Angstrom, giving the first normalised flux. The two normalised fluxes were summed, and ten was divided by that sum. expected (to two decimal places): 5.22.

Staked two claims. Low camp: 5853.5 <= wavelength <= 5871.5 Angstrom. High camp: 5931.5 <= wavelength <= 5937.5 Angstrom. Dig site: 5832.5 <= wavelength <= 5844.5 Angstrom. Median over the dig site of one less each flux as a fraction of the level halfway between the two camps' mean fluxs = -0.07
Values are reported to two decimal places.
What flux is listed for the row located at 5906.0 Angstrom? 9.65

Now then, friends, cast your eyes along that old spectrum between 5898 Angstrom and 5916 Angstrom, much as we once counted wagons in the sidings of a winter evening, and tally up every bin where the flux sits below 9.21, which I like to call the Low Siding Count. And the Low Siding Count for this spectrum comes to 1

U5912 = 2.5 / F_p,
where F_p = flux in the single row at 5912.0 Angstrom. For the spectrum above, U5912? 0.25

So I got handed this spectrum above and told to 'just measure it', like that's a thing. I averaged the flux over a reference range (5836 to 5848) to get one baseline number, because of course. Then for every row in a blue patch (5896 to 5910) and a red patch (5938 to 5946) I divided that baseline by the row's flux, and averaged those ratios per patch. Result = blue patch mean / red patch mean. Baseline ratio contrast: 1.07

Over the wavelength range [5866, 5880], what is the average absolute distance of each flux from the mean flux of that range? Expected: 0.58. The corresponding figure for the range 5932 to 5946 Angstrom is 0.18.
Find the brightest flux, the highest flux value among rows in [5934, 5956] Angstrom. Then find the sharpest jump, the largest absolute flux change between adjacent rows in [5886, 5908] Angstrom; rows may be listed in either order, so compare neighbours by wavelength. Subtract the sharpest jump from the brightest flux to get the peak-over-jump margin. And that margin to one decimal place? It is 10.5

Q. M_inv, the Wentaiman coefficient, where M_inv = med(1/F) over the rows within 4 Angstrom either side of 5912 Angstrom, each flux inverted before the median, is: 0.103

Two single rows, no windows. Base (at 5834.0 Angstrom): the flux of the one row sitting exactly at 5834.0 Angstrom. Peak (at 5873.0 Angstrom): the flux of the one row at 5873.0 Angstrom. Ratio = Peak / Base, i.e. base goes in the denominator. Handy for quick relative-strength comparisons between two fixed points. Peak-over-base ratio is 0.96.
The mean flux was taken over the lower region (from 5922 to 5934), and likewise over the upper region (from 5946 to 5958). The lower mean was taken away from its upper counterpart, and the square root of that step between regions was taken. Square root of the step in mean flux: 0.7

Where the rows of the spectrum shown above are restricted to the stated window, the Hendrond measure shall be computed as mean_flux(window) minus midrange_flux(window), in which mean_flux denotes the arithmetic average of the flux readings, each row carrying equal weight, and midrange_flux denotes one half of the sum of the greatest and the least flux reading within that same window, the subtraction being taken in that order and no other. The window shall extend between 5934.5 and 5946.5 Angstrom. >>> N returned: -0.05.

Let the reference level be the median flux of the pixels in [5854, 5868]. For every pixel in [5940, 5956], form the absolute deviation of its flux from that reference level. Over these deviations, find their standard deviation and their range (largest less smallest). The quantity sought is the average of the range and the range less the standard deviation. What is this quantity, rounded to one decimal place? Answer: 1.6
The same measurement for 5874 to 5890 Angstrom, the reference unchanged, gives 1.6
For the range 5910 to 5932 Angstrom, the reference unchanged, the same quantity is 1.0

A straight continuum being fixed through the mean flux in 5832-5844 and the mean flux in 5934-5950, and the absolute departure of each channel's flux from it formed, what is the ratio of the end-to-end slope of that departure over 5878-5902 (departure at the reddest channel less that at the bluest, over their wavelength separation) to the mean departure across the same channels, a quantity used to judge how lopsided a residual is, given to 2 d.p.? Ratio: -0.02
